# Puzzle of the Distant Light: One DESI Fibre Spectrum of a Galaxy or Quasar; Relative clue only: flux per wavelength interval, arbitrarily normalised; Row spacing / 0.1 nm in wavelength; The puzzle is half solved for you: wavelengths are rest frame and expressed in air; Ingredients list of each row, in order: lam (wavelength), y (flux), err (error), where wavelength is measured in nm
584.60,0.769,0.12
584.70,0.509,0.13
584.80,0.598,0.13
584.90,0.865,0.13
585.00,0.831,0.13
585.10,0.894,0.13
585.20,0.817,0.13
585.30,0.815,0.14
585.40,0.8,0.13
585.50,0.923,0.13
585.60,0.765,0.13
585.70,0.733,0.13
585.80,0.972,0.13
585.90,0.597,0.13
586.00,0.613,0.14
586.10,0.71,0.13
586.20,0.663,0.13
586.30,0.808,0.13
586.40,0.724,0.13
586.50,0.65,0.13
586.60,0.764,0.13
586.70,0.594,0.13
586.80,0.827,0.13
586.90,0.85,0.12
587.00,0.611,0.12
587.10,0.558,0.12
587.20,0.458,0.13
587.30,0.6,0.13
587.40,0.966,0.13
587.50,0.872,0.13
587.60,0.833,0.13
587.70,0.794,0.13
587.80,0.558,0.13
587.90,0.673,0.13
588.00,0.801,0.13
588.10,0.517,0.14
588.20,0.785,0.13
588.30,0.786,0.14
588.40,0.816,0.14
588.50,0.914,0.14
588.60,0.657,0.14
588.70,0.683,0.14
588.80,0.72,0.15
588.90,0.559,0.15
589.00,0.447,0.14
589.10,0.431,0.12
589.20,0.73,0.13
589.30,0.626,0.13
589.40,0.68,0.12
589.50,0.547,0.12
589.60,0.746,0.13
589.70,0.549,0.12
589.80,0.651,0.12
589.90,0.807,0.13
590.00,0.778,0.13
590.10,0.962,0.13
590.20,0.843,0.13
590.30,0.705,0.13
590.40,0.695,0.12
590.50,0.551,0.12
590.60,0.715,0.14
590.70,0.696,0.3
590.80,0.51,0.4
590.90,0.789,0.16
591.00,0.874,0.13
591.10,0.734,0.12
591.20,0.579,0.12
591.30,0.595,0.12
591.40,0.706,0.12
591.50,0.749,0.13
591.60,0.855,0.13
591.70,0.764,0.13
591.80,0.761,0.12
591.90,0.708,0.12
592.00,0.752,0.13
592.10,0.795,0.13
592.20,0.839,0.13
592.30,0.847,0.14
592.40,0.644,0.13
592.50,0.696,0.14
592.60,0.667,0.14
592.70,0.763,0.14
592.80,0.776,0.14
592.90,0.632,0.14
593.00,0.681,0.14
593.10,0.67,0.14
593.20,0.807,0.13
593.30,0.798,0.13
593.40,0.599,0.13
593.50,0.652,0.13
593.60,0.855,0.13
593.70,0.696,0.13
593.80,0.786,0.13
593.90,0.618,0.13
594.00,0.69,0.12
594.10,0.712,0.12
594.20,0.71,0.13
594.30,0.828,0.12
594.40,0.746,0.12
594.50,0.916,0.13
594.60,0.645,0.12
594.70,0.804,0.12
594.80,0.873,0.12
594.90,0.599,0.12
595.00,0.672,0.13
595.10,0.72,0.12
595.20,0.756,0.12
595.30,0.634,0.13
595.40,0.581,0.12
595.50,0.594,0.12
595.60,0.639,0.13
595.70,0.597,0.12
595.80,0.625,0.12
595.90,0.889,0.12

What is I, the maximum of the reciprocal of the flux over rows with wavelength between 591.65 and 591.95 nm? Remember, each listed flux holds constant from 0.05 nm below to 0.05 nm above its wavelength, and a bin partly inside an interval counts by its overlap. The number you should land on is 1.4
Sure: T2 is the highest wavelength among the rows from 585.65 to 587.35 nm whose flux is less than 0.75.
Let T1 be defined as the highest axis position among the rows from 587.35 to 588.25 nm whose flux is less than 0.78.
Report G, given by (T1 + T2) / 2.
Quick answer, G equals 587.70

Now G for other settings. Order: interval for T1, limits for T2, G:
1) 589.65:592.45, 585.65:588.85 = 590.60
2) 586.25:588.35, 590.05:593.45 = 590.75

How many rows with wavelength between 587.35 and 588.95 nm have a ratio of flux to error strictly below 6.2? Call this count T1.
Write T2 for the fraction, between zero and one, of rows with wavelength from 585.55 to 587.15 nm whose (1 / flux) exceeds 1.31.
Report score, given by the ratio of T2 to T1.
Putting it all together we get 0.052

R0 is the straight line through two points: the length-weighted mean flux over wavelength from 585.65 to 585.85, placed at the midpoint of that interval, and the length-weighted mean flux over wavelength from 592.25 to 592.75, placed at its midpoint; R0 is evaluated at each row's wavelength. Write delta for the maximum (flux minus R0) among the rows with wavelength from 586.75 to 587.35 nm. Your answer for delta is 0.02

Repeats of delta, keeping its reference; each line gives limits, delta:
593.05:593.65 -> 0.15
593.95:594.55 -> 0.23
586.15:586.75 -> -0.03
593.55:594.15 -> 0.15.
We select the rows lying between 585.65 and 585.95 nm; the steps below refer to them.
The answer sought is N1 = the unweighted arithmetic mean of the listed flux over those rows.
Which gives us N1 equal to 0.767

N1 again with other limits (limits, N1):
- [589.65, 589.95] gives 0.669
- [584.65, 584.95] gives 0.657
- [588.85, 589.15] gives 0.479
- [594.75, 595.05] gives 0.715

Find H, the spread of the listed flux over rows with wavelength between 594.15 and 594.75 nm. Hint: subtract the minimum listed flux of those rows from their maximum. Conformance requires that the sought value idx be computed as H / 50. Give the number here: 0.0054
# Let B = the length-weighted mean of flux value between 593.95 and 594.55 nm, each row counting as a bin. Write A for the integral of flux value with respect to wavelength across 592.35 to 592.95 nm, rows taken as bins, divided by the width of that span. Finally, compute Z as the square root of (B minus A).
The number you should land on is 0.266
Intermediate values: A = 0.696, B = 0.77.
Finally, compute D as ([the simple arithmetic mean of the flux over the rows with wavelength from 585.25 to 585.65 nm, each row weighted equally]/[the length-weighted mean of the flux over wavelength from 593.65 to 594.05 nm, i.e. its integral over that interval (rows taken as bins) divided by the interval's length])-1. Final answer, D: 0.18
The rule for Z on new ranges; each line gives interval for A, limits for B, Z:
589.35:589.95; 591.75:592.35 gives 0.347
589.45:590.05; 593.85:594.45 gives 0.194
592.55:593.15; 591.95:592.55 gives 0.253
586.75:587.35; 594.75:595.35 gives 0.242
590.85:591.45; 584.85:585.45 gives 0.352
